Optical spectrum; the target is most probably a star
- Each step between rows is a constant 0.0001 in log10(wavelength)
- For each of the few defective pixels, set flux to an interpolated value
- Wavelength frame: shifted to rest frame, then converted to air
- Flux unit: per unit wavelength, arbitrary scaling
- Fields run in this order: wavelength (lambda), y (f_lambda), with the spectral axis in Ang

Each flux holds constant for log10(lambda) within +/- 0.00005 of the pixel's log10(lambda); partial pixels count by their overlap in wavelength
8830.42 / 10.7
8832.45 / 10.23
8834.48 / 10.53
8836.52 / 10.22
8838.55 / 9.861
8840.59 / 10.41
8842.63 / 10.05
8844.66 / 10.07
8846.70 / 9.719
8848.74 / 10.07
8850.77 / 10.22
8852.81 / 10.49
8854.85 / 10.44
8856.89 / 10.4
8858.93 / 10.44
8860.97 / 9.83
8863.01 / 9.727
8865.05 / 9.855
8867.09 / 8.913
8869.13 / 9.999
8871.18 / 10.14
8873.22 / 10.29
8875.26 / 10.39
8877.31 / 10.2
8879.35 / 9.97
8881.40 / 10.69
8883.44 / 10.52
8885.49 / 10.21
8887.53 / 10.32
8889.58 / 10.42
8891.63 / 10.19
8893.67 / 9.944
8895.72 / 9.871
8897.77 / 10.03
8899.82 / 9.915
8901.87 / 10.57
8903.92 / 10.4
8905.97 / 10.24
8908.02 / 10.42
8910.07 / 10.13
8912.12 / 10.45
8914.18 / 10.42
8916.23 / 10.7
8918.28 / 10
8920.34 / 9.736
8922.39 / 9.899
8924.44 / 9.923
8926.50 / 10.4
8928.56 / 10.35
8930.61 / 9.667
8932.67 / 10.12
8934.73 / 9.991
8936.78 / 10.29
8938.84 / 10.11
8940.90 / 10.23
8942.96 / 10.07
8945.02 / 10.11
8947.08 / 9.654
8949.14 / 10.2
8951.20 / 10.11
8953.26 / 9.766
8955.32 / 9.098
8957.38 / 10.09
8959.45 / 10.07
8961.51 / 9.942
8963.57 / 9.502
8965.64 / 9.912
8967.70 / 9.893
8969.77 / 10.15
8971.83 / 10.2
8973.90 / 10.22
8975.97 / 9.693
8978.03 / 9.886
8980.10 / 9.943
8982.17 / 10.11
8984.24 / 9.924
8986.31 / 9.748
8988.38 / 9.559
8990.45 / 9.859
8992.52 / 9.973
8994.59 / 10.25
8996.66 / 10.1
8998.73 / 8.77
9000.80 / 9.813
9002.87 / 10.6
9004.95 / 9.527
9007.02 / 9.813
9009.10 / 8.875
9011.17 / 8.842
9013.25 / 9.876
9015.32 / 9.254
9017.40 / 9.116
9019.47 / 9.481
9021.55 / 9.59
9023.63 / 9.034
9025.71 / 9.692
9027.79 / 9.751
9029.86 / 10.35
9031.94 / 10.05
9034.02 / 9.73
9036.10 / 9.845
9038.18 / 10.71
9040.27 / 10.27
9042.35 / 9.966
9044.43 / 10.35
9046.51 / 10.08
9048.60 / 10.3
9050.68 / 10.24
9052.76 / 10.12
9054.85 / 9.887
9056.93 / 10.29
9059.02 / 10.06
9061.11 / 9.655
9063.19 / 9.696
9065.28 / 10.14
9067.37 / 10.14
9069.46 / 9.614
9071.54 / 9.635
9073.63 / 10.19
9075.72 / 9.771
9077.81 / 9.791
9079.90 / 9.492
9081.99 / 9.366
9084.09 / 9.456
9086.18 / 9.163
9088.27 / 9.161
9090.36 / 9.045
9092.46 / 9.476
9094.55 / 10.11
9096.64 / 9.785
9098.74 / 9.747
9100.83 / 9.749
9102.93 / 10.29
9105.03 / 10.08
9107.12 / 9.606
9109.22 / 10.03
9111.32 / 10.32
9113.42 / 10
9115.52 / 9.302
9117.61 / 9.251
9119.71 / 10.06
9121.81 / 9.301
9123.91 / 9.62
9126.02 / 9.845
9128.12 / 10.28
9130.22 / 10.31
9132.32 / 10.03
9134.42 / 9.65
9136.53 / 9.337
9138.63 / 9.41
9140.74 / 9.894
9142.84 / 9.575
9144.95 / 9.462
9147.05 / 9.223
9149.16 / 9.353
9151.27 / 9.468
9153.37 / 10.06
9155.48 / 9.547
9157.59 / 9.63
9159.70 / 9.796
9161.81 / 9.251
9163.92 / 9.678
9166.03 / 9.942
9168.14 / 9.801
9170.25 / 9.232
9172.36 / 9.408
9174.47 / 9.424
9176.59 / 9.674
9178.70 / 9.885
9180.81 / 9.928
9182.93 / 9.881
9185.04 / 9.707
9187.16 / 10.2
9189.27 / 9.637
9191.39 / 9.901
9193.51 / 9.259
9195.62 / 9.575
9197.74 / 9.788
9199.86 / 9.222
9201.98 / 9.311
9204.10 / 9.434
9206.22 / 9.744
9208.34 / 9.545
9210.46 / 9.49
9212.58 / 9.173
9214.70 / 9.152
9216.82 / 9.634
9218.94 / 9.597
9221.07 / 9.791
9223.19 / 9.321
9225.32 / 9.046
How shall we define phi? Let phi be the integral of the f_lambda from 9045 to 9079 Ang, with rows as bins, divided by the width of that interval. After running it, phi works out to 10.0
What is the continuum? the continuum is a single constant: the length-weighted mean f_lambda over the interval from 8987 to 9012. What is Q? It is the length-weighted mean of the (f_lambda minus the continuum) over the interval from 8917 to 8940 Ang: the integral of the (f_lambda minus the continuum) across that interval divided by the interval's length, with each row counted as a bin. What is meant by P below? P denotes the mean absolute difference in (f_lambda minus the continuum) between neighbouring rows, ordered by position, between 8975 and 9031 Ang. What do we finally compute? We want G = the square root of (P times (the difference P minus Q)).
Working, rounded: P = 0.44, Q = 0.4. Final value 0.17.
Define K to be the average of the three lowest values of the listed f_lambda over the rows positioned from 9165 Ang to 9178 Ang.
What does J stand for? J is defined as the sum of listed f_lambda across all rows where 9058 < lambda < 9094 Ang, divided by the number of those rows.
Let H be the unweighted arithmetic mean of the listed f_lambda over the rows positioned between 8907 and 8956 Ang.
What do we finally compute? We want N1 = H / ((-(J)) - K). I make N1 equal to -0.531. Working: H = 10.1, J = 9.64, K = 9.35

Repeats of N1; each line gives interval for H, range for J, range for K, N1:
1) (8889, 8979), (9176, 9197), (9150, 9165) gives -0.525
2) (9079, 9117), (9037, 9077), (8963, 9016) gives -0.512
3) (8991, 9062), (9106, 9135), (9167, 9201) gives -0.516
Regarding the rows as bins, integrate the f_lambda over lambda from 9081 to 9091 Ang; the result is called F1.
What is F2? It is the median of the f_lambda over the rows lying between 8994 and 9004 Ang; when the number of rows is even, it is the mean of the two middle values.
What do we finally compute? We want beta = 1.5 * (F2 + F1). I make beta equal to 154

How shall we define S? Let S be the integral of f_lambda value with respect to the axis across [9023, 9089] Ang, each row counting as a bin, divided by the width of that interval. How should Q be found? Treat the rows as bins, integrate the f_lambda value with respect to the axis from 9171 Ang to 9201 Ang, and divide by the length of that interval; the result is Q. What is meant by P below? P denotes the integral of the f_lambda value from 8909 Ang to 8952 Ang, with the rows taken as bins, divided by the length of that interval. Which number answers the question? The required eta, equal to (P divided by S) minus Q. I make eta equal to -8.6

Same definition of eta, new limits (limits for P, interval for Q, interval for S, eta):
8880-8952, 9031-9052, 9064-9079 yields -9.1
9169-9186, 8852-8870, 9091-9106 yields -9.0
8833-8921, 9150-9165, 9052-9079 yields -8.6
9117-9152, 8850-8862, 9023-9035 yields -9.3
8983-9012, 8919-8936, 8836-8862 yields -9.1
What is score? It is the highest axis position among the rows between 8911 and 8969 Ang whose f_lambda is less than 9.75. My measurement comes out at 8963.57 Ang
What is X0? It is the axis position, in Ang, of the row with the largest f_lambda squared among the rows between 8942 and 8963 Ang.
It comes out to 8949.14 Ang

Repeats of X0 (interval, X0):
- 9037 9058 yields 9038.18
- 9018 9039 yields 9038.18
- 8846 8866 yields 8852.81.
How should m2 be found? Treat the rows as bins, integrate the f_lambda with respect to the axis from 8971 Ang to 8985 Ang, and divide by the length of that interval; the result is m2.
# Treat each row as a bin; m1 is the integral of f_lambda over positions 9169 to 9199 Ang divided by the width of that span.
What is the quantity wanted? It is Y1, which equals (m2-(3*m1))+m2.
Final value -9.0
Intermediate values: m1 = 9.7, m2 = 10.0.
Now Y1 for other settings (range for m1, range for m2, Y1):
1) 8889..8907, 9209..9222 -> -11.6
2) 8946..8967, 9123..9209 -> -10.2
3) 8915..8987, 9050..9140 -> -10.4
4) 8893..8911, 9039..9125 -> -10.9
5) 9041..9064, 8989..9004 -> -10.4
